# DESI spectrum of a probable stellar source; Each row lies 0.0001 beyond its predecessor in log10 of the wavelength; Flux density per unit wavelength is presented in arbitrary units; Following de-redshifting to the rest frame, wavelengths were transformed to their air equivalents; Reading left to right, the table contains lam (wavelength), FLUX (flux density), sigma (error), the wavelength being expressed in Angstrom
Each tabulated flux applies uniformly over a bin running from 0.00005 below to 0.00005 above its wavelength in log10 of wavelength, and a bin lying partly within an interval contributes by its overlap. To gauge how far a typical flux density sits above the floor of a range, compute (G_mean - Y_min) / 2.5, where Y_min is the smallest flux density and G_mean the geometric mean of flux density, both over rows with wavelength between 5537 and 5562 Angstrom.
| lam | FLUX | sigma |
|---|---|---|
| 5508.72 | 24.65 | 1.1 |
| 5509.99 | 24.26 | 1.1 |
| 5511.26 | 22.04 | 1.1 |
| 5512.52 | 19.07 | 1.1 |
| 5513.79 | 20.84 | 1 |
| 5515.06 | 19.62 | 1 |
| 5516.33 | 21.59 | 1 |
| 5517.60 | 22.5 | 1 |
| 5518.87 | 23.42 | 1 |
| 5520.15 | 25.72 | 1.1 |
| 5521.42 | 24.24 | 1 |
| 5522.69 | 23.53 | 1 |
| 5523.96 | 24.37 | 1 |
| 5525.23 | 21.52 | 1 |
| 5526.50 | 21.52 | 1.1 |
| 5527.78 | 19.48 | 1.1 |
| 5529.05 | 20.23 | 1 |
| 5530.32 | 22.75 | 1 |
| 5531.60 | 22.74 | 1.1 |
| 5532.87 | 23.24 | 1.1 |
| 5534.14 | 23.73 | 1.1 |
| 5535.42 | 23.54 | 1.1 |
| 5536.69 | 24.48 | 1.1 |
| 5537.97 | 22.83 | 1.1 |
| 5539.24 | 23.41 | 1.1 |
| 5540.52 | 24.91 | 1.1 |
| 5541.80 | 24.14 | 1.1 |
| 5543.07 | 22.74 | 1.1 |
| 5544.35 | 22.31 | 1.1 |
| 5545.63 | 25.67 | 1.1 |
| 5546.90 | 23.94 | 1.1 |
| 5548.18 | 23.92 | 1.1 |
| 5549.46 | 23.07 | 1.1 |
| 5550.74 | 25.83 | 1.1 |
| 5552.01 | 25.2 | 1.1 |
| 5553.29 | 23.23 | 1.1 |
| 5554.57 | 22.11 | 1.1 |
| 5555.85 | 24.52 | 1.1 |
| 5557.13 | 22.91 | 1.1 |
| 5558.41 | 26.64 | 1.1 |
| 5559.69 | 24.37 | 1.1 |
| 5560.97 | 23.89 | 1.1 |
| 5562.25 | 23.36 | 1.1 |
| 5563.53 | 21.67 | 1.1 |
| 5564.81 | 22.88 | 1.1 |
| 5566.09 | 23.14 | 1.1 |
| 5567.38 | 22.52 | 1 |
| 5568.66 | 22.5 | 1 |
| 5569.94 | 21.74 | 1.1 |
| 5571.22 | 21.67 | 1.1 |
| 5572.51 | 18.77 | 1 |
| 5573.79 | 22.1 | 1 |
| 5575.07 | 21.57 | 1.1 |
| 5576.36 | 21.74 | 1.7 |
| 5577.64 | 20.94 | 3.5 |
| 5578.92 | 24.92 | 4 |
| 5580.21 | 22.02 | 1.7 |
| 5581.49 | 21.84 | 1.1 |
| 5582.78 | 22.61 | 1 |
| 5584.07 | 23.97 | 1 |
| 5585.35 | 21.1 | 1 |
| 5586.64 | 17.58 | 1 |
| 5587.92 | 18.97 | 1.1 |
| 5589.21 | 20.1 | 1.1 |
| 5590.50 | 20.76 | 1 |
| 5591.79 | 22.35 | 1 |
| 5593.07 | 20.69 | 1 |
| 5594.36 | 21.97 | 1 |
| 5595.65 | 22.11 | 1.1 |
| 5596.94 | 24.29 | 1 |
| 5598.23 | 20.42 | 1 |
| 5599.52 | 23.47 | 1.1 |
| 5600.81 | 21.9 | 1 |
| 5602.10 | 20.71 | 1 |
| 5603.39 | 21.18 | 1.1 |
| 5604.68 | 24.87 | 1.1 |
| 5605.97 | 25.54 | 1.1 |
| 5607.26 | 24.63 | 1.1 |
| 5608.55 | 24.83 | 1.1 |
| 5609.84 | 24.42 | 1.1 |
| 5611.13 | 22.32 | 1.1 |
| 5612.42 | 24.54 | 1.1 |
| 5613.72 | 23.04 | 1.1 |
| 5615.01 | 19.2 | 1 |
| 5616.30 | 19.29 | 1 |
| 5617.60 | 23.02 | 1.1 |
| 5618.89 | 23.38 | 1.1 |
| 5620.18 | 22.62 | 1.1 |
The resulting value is 0.74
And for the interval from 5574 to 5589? 1.56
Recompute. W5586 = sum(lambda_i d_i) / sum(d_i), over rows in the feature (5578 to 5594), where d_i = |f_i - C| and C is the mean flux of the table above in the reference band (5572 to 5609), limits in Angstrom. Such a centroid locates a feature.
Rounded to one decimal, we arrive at 5586.2 Angstrom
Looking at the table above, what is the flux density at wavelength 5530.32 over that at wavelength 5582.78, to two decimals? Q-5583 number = 1.01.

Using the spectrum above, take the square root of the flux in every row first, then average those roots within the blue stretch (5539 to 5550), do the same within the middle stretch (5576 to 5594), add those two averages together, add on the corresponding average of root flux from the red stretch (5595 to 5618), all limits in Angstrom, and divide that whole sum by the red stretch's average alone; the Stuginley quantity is 2.99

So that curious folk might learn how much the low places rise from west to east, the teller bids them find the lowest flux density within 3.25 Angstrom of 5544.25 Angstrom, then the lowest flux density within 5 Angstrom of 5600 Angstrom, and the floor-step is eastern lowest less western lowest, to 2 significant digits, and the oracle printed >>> -1.9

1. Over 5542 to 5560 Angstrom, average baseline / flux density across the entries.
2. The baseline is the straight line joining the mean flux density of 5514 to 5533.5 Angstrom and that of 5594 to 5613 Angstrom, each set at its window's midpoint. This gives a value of 0.95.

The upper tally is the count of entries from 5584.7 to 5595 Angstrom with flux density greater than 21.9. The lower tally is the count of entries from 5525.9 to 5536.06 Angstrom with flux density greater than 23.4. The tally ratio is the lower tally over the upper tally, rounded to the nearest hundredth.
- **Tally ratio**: 1.00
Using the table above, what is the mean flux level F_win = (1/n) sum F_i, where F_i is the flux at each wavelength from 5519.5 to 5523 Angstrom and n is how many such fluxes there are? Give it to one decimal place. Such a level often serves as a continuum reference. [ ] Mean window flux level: 24.5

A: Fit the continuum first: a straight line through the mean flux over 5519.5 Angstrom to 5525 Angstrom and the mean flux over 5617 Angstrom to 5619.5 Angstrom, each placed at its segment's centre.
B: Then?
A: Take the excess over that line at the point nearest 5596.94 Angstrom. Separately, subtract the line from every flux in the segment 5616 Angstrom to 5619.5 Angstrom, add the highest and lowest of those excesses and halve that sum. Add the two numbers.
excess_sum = -1.1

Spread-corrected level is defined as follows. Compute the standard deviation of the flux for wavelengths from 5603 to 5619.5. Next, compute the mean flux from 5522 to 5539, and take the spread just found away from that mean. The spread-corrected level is 20.6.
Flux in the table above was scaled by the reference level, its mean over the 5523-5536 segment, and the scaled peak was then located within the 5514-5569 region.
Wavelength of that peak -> 5558.41 Angstrom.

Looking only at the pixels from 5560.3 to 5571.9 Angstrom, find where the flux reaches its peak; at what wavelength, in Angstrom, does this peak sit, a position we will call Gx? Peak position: 5560.97 Angstrom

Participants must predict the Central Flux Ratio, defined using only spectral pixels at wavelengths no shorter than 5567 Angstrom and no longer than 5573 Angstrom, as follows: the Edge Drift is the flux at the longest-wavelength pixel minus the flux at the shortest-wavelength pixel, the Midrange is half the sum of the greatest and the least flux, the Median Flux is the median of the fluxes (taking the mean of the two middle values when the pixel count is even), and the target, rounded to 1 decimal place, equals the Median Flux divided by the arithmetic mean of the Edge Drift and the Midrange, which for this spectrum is 2.6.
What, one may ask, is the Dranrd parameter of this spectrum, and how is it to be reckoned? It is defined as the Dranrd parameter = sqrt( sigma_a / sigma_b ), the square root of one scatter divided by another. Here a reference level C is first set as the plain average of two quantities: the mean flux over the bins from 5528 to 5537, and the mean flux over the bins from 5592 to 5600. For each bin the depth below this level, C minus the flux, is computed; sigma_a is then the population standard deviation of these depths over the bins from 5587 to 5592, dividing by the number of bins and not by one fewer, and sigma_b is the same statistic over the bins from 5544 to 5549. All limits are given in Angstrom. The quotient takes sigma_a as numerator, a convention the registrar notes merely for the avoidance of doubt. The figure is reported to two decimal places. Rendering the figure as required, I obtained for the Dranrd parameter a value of 1.01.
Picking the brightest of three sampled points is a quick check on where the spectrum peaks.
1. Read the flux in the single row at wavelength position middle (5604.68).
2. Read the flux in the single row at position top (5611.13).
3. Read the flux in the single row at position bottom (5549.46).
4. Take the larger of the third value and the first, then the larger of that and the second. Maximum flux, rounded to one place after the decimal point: 24.9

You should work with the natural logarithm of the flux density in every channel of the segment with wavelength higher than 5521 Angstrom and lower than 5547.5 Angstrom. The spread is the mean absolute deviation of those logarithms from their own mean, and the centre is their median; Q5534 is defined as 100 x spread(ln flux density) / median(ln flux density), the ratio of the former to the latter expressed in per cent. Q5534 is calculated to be 1.58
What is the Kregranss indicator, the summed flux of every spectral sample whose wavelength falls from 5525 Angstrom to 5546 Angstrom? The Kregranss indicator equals 389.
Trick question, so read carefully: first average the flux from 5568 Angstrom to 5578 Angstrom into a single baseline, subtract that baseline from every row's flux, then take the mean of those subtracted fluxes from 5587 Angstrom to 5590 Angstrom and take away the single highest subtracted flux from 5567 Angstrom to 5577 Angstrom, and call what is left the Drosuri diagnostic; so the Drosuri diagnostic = -3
